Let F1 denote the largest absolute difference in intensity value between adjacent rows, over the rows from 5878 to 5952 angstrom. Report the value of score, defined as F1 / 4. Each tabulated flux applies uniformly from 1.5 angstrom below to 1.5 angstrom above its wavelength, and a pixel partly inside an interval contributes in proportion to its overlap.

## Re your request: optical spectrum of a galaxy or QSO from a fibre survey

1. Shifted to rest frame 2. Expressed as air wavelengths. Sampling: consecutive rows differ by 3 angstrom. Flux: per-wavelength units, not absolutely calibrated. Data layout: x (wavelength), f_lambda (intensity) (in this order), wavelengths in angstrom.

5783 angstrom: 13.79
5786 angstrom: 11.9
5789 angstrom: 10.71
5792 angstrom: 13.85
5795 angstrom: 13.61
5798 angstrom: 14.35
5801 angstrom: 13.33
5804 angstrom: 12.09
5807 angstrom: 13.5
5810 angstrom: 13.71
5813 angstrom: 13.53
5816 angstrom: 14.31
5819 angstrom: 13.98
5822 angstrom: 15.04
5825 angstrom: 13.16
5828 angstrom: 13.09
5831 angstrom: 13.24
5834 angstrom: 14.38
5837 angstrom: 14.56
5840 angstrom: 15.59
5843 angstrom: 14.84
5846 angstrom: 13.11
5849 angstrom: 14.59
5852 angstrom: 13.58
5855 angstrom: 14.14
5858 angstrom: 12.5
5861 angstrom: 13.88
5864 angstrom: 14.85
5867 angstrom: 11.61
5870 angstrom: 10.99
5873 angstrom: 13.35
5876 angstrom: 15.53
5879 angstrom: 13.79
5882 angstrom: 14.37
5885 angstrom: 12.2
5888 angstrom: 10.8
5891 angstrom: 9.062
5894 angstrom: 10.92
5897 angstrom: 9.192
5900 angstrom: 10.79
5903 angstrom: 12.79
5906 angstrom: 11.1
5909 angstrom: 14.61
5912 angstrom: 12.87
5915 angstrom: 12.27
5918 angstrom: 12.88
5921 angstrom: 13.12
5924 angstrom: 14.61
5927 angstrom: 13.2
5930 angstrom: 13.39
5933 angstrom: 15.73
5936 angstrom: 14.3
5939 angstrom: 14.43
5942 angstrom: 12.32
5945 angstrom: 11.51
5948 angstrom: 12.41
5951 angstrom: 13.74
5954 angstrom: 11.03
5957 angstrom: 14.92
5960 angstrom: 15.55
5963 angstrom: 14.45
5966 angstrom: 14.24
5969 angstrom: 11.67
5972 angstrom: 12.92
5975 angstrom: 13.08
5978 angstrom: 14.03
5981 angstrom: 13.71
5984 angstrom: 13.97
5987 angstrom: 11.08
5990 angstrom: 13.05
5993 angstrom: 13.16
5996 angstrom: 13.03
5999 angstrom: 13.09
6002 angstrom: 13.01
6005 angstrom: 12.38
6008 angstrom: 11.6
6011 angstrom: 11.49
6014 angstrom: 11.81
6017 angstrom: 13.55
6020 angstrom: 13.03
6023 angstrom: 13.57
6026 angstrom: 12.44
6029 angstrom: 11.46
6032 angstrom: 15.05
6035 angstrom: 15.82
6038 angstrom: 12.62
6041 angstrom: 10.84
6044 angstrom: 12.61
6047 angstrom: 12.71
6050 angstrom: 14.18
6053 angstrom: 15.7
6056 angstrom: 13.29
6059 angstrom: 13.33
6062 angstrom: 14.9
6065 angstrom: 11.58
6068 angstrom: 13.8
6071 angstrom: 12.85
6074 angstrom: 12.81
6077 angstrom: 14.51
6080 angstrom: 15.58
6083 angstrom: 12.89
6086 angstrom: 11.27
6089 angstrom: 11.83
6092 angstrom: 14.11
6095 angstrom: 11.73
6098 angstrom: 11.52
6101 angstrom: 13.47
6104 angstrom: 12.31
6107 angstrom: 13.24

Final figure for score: 0.88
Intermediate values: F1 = 3.51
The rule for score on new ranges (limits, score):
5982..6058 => 0.90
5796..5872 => 0.81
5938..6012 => 0.97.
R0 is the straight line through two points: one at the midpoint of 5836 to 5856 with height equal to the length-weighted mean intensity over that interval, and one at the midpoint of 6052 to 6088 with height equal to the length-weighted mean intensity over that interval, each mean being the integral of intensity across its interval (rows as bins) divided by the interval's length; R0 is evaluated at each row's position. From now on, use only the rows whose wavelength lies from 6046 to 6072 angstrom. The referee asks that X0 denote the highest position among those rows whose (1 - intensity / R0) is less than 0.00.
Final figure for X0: 6068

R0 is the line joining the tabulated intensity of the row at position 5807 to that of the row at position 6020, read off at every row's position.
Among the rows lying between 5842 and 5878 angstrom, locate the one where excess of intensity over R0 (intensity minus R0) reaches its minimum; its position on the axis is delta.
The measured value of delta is 5870 angstrom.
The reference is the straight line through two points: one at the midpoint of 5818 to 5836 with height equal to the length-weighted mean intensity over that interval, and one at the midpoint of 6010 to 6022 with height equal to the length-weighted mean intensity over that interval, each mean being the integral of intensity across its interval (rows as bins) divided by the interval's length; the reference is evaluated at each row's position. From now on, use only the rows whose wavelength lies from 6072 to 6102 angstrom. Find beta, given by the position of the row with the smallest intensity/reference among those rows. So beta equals 6086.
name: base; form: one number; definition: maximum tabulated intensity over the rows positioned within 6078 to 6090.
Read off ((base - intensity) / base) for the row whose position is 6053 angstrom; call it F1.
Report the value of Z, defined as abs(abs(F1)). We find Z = 0.01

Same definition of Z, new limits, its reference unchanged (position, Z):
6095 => 0.25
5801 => 0.14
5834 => 0.08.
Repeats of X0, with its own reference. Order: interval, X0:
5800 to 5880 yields 5876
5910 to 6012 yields 5984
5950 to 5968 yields 5966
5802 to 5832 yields 5822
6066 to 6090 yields 6080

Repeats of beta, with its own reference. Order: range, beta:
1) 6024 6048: 6041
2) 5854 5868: 5867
